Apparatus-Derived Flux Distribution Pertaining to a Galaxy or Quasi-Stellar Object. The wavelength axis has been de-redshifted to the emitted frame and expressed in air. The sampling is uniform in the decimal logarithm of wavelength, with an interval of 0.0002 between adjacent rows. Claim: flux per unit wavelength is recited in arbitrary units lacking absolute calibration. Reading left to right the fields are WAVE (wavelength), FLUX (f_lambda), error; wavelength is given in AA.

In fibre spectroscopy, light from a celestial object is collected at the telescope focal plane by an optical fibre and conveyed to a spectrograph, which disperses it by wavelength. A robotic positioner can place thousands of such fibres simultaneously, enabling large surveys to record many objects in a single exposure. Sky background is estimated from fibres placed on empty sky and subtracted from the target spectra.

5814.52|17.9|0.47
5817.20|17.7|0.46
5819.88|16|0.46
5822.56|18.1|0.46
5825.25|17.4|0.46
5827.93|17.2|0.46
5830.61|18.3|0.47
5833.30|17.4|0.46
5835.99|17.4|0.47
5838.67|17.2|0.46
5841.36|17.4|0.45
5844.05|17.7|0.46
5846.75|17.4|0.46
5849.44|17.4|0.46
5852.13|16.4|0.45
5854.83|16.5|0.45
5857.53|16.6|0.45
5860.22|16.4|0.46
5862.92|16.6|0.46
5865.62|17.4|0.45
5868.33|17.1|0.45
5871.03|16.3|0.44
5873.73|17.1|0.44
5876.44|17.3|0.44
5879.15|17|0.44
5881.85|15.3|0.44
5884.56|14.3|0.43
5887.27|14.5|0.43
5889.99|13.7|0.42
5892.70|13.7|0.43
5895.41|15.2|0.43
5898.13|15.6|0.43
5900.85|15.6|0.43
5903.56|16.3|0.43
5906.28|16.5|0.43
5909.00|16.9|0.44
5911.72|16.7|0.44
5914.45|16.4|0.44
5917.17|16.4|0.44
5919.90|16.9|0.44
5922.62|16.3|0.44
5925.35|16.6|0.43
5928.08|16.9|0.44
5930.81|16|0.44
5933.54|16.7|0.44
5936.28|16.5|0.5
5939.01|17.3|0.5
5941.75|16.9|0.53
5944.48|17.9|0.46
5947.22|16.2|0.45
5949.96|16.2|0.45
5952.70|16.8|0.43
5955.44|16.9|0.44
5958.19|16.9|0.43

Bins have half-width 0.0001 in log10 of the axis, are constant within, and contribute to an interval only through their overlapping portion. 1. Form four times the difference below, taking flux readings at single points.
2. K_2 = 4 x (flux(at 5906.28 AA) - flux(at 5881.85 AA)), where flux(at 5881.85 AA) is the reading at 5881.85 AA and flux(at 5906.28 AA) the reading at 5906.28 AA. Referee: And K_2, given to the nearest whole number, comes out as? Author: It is 5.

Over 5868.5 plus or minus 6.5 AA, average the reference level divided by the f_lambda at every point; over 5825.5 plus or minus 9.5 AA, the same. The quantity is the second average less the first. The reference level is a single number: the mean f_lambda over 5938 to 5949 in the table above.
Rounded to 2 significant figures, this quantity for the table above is -0.030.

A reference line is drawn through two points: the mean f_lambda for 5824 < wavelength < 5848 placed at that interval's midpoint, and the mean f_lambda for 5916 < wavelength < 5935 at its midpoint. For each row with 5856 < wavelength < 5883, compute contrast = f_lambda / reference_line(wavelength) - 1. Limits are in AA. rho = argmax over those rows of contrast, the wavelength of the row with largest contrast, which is 5876.44 AA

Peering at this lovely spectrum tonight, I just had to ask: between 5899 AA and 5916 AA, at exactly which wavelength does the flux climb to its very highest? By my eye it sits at 5909.00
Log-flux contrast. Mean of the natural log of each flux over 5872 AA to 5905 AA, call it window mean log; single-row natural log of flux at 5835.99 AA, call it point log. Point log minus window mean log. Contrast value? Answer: 0.12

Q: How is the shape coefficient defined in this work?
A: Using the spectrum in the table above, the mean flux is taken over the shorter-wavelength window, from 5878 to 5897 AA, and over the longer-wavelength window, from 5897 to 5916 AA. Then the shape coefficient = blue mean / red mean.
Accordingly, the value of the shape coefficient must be 0.91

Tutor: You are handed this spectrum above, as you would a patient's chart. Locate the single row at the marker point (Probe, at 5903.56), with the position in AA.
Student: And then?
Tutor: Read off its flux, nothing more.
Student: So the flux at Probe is 16.3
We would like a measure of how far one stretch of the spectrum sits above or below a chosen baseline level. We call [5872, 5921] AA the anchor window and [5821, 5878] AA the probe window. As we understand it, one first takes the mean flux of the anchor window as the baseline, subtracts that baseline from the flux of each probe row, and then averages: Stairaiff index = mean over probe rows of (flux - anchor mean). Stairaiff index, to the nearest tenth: 1.3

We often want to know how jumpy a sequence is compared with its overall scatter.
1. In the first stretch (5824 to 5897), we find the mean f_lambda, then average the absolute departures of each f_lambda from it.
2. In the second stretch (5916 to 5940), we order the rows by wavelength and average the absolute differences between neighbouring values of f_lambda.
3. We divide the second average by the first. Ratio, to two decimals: 0.56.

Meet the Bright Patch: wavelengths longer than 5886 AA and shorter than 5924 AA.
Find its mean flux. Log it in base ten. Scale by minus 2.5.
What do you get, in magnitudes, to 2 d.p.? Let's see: -2.99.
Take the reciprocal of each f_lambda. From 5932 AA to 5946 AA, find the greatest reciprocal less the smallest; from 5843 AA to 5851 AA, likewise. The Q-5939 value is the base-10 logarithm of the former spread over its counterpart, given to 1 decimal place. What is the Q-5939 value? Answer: 0.7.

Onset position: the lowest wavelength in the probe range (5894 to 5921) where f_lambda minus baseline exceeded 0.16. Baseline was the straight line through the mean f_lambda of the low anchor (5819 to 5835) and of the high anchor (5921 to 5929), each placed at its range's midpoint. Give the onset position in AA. 5909.00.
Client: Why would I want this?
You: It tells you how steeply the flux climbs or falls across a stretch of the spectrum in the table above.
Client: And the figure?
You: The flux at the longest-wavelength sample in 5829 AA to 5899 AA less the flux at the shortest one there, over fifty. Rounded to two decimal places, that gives -0.05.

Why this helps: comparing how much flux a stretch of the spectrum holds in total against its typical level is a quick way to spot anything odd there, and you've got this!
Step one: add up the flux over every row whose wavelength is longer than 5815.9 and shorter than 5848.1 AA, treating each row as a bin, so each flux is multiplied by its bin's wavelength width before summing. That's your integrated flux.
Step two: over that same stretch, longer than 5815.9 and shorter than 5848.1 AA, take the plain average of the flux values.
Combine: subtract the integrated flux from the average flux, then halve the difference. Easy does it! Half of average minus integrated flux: -272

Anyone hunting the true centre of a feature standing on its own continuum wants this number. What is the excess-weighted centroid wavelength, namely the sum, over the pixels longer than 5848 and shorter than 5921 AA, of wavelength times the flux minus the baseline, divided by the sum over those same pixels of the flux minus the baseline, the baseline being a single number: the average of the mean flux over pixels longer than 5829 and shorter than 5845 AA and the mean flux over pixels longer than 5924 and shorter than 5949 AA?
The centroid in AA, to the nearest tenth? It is 5889.4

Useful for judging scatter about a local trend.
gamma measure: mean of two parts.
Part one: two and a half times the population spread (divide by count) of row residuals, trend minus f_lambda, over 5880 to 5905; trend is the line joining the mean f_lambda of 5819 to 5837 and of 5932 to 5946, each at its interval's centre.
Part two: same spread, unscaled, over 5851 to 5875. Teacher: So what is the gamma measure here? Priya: 1.3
